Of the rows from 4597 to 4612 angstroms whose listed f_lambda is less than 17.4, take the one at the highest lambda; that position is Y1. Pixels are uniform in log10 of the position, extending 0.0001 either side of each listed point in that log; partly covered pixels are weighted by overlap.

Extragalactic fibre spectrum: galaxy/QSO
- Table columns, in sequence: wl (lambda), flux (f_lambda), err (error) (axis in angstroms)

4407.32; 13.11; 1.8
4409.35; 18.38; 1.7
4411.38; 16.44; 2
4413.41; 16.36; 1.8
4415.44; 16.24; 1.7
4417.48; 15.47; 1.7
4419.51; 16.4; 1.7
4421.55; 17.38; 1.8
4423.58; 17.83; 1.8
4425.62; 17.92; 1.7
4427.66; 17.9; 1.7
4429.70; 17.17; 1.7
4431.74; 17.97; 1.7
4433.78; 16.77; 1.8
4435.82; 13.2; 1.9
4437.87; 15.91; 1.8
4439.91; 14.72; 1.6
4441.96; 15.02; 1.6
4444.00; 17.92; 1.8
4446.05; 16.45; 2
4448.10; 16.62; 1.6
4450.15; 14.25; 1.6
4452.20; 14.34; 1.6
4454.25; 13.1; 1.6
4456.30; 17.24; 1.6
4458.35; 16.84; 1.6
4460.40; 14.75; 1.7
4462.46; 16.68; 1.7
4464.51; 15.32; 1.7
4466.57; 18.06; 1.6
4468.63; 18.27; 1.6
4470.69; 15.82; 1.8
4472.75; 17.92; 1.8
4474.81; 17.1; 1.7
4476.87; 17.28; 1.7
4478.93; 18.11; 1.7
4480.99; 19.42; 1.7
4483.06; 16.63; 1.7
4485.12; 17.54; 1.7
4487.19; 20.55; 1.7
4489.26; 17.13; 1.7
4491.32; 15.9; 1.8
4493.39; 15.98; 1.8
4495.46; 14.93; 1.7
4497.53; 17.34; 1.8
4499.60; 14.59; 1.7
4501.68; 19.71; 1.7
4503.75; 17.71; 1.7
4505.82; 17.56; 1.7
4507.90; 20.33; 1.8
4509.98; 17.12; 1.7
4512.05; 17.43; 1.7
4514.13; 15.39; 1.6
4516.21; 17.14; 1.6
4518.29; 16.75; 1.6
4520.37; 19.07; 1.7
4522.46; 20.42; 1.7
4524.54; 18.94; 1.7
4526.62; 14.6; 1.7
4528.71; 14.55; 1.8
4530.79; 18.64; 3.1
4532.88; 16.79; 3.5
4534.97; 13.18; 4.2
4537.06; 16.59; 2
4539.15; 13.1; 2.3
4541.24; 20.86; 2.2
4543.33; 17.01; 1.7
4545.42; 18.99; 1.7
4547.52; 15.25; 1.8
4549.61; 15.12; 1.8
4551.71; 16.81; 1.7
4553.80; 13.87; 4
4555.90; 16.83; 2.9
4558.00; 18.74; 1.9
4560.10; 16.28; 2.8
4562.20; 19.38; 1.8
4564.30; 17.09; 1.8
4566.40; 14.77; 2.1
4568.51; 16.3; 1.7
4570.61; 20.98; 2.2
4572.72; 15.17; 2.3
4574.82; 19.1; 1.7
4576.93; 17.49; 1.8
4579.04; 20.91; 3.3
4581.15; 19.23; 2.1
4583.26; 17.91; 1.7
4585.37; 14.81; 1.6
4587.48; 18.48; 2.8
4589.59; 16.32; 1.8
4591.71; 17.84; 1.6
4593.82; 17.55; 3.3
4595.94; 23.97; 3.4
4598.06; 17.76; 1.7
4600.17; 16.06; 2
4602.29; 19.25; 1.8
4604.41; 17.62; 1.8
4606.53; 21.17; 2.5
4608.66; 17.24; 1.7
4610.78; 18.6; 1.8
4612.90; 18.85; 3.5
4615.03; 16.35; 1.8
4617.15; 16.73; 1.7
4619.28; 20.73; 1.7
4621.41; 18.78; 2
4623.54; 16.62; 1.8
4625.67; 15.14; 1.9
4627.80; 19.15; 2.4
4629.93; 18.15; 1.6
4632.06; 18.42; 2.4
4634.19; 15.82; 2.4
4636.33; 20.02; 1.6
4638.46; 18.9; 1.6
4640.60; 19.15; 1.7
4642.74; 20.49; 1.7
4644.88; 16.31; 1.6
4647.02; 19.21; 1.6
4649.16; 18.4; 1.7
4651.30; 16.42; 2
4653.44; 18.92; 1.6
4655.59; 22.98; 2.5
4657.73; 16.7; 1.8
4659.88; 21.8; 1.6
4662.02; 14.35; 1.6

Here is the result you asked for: 4608.66 angstroms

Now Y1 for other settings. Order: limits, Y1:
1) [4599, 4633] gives 4625.67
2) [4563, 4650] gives 4644.88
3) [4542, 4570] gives 4568.51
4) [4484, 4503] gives 4499.60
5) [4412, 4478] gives 4476.87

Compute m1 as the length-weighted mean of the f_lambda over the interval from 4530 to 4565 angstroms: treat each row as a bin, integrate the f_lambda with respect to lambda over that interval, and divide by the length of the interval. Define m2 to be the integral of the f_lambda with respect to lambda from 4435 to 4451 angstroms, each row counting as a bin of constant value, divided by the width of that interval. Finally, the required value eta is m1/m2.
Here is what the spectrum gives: 1.08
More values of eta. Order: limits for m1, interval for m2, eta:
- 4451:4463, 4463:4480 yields 0.90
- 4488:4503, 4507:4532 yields 0.95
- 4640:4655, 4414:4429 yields 1.09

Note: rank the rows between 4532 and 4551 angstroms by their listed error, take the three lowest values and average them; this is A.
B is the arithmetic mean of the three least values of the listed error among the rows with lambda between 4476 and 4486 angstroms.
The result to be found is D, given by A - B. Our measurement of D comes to 0.03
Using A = 1.73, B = 1.70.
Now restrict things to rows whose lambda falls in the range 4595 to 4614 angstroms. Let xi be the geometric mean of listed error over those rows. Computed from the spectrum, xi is 2.16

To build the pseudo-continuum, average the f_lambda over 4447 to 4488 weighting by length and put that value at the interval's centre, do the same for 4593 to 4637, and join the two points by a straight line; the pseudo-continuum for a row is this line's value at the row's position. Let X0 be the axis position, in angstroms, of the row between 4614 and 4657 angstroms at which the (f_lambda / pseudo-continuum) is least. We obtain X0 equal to 4625.67 angstroms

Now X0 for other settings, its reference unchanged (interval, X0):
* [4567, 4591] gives 4585.37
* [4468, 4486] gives 4470.69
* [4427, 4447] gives 4435.82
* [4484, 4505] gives 4499.60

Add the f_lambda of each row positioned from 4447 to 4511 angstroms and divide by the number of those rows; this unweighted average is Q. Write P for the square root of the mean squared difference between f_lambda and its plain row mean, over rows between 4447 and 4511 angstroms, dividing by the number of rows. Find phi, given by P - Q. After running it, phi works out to -15.2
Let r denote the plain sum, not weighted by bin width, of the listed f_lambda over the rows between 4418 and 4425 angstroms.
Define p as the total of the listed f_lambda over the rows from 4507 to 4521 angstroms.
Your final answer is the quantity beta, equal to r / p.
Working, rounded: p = 123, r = 52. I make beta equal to 0.4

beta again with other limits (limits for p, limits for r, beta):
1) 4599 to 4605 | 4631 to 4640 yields 1.4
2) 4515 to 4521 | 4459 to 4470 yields 1.6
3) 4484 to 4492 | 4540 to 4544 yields 0.5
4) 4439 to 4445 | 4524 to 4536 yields 2.0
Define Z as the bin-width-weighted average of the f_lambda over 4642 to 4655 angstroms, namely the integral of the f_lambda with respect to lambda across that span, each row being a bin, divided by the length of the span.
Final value 18.4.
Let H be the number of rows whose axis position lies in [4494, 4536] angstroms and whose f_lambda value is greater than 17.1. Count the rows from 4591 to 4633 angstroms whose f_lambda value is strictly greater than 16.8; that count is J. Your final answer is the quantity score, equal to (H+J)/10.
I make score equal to 2.70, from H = 12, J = 15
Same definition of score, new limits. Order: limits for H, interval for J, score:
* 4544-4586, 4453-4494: 2.10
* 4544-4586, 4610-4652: 2.20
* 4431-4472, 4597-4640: 1.90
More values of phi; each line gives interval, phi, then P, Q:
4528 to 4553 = -14.2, 2.24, 16.4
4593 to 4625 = -16.4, 2.06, 18.5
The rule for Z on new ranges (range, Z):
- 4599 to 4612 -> 18.3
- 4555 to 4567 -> 17.3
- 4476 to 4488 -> 18.2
